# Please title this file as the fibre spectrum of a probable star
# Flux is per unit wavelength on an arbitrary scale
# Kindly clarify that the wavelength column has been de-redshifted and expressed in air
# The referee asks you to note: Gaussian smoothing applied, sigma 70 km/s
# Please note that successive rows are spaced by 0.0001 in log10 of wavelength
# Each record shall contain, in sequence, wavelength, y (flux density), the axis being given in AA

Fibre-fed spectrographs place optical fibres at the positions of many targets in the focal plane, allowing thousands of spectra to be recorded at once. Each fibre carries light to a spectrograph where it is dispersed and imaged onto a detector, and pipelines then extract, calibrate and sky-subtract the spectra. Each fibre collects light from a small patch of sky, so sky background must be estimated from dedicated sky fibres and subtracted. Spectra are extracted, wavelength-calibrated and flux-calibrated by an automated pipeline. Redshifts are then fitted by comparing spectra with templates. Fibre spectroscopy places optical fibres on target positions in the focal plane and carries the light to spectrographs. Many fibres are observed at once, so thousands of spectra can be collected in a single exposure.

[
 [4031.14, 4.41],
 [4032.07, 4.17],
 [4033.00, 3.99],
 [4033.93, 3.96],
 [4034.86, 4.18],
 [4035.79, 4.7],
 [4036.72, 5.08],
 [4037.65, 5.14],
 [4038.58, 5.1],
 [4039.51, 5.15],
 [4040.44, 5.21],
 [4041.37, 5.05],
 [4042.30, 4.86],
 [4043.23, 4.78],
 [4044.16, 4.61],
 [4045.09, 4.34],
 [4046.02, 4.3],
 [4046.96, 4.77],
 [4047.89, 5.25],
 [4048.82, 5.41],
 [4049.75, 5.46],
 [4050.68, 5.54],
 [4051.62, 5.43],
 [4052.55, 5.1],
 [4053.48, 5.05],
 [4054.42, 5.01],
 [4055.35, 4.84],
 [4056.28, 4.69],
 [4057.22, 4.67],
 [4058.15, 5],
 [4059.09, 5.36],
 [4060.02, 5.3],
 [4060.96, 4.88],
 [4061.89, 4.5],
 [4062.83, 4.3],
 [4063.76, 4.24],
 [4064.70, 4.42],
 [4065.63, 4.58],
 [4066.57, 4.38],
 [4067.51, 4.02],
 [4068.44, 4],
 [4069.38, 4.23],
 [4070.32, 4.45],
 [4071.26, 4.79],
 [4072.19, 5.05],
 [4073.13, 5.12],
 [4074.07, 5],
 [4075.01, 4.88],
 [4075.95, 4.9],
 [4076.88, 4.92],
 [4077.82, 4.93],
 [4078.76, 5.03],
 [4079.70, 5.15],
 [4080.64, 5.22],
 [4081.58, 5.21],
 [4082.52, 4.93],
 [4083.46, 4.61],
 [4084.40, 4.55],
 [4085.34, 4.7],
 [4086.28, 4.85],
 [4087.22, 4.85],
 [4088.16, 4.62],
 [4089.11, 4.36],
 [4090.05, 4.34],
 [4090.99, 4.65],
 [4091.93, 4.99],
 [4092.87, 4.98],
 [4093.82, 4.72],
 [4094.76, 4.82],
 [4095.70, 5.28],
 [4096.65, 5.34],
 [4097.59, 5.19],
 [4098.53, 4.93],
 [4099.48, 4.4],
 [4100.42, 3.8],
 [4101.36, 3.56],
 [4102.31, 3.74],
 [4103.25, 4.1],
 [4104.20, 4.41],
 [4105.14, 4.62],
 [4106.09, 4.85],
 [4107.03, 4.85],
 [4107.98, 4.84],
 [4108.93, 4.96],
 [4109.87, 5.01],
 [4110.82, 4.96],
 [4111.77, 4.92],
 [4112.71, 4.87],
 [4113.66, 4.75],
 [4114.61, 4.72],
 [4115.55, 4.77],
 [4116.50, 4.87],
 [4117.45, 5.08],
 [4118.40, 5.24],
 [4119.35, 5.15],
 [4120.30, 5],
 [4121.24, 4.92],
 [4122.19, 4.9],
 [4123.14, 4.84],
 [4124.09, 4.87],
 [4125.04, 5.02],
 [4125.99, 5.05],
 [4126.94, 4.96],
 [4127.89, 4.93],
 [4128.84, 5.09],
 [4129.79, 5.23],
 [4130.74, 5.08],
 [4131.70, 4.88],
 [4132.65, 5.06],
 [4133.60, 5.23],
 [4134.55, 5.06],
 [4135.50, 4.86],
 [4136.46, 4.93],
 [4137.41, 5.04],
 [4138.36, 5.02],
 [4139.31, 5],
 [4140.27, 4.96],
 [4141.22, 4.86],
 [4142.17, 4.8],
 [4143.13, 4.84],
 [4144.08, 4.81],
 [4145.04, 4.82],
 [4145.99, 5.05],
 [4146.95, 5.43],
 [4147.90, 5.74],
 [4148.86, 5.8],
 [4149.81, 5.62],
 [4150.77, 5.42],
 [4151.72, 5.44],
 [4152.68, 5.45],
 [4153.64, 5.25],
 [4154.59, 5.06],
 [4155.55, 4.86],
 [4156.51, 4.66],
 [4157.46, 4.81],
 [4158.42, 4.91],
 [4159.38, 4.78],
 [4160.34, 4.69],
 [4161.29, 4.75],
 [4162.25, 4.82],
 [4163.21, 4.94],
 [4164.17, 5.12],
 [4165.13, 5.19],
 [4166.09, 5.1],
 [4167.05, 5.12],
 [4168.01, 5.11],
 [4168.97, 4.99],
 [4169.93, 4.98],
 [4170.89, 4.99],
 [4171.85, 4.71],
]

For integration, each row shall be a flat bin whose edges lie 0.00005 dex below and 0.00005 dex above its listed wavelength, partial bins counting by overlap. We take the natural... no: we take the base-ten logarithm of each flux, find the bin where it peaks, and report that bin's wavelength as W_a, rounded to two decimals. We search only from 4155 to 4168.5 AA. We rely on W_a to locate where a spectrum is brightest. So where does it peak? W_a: 4165.13 AA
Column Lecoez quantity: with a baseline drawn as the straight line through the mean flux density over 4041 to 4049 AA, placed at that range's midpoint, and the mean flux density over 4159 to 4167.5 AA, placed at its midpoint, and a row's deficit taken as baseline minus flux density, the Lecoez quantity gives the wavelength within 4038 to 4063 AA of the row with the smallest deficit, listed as 4050.68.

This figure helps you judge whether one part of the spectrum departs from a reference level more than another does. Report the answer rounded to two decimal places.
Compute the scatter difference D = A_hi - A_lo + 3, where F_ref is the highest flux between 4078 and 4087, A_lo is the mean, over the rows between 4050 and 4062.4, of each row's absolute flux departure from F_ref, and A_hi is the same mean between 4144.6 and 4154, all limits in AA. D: 2.99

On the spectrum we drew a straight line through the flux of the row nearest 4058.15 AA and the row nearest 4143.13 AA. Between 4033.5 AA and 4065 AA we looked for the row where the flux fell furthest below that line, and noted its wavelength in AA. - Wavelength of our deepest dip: 4033.93 AA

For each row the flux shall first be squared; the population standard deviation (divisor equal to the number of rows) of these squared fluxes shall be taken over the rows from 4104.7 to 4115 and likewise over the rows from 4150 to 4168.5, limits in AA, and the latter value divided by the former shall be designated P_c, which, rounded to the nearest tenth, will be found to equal 2.3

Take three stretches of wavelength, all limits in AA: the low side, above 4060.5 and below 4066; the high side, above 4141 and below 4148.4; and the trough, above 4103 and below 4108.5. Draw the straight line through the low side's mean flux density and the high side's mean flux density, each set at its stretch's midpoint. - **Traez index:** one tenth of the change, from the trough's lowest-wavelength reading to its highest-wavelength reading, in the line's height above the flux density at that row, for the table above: -0.071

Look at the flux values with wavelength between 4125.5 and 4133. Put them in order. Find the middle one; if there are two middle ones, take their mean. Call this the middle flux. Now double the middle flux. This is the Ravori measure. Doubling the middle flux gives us 10.11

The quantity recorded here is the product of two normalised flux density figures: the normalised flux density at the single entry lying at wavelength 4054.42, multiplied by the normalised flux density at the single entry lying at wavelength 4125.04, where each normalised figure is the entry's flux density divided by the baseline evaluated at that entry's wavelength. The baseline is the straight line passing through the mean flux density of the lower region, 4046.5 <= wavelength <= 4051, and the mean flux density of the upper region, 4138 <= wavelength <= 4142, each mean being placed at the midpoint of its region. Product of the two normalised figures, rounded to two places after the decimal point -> 0.95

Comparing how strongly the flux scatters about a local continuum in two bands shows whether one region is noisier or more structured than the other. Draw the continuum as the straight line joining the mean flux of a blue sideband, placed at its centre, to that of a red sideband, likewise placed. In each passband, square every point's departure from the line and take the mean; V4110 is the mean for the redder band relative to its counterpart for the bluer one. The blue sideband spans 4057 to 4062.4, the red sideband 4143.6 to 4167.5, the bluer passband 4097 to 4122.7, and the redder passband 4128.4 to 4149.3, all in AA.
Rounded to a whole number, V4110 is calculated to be 0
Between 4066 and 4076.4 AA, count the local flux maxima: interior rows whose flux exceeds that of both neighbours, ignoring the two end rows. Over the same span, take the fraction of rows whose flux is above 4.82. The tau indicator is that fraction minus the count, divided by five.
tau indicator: -0.11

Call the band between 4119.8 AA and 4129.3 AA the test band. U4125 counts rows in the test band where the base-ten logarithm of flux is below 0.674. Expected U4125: 0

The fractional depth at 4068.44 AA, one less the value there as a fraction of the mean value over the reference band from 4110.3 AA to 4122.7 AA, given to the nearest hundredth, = 0.19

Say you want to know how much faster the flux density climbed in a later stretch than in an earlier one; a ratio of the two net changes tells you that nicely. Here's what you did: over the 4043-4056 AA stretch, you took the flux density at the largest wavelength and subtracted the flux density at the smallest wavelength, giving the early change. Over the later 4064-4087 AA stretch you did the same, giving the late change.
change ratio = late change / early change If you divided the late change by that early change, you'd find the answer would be 7.2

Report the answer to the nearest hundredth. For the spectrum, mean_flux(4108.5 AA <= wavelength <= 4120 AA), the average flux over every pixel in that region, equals 4.94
